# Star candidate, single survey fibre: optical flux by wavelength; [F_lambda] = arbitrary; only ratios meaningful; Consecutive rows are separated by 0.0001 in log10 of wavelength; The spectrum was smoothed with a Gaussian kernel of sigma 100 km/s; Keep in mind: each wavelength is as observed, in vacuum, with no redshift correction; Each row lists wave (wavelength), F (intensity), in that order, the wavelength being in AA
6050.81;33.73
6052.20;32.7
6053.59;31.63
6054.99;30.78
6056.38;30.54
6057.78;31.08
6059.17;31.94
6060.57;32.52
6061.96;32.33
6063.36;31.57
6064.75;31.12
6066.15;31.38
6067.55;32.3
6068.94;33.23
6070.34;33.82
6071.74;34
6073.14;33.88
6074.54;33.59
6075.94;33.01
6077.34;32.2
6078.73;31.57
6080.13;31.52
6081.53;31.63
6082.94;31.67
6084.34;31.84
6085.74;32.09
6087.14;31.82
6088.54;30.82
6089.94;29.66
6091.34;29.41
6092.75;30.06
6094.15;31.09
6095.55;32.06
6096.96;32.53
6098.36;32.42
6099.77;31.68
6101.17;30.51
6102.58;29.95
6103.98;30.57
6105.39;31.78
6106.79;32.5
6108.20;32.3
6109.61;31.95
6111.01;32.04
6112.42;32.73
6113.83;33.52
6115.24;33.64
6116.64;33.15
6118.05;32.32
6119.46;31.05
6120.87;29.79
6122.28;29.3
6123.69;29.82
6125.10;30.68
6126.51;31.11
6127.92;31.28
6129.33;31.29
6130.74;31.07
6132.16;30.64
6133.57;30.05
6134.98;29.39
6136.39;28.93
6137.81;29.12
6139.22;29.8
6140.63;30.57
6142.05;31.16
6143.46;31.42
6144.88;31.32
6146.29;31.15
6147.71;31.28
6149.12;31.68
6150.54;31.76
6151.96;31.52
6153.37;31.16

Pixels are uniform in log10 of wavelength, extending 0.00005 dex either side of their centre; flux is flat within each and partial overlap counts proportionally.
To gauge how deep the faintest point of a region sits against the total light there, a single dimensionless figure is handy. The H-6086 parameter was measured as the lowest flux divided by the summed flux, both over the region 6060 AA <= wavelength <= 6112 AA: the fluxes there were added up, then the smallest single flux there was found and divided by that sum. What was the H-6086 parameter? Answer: 0.025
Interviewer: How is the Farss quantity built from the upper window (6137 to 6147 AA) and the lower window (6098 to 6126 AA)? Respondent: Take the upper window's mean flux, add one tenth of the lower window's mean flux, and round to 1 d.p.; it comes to 33.8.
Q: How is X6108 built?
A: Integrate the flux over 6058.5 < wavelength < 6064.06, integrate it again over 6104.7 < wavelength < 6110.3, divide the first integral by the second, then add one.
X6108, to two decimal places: 1.99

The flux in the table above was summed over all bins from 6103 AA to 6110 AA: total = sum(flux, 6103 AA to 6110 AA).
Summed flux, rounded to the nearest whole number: 159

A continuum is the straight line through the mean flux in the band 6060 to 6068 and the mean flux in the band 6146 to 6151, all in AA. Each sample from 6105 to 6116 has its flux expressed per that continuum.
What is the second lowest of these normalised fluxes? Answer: 1.01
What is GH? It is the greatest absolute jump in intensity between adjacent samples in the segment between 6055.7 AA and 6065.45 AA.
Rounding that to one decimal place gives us 0.9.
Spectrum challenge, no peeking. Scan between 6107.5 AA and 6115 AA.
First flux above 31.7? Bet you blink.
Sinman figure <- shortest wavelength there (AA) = 6108.20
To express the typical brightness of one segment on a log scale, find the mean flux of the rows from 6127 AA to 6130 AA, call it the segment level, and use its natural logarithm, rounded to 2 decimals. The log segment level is 3.44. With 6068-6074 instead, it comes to 3.52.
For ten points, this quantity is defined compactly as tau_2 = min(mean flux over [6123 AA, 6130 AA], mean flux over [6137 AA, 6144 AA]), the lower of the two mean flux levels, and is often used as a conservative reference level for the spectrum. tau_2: 30.4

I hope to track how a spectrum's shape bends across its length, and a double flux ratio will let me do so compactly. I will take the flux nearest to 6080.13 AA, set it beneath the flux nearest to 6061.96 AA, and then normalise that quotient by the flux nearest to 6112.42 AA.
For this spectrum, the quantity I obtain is 0.0313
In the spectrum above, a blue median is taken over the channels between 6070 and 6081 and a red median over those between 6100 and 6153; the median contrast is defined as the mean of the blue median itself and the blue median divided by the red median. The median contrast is 17.2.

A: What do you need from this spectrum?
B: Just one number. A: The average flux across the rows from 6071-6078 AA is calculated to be 33.3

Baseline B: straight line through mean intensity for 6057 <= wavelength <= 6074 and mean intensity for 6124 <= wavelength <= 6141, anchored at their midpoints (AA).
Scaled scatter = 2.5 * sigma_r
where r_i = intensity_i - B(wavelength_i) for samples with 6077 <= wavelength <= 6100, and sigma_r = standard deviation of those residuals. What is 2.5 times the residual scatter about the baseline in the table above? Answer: 2.3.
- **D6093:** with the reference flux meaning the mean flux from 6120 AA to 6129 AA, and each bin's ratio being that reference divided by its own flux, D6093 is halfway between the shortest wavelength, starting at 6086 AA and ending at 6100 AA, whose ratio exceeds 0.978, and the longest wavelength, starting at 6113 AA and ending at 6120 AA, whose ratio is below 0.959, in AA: 6103.3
